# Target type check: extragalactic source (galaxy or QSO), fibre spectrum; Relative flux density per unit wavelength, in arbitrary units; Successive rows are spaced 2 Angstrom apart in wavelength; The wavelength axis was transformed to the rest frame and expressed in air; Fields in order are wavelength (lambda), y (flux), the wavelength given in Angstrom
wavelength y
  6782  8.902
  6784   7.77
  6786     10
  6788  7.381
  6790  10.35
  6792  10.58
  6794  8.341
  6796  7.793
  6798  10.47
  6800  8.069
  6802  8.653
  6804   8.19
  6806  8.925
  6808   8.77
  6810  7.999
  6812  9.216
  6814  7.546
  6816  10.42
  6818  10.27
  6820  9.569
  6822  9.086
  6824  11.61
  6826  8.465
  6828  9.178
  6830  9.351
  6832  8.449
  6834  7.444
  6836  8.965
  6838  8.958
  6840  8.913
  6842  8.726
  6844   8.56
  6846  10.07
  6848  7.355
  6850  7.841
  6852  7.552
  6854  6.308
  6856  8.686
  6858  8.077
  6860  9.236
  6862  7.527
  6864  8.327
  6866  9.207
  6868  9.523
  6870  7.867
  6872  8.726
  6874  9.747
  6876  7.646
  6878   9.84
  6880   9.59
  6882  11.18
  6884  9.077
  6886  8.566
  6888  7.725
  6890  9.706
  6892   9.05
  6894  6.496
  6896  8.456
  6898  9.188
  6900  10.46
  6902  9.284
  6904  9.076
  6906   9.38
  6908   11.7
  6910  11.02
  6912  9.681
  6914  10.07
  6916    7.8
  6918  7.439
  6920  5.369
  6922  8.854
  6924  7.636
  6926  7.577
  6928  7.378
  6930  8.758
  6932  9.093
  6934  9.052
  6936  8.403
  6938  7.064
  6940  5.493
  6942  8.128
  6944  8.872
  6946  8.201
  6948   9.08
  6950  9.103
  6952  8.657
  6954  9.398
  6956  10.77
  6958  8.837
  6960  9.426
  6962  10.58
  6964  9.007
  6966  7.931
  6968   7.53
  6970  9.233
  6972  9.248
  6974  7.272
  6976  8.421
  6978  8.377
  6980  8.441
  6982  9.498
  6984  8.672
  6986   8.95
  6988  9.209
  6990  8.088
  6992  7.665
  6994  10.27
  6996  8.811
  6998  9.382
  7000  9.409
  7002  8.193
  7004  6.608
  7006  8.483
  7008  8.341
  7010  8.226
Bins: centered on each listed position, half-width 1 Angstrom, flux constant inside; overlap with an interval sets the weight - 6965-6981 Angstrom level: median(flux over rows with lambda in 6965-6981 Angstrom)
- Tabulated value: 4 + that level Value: 12.4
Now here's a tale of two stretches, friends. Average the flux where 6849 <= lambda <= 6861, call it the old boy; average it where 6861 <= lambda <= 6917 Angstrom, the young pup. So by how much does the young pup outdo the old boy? 1.2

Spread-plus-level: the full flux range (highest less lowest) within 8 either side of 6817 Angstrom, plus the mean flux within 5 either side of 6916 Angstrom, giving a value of 12.1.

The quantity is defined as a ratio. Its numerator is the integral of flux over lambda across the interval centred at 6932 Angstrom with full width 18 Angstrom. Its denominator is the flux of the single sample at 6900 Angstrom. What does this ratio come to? 13.5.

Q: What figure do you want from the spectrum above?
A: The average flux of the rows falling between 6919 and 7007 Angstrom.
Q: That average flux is 8.51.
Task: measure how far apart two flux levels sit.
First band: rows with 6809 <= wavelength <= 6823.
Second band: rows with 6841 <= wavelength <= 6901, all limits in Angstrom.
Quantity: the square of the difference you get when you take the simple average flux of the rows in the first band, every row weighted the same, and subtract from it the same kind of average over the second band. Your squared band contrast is 0.23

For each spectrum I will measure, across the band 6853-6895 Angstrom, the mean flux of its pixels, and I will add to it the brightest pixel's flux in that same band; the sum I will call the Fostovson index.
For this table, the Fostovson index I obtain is 19.9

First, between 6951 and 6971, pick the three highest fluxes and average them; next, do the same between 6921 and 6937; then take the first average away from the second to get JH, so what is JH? -1.3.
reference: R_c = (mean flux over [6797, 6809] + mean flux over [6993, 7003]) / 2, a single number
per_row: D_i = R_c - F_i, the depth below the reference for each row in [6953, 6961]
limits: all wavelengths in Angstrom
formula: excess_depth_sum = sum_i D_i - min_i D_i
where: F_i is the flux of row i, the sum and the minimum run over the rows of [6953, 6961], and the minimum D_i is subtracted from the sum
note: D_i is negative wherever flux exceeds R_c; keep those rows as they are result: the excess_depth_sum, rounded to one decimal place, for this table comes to -0.6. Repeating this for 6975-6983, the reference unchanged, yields 1.8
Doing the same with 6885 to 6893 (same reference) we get 1.7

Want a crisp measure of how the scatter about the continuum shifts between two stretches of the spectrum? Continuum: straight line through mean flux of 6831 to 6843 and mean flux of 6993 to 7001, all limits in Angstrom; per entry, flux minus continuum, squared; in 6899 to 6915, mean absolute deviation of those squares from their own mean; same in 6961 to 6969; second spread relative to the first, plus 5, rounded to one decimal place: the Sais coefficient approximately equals 5.4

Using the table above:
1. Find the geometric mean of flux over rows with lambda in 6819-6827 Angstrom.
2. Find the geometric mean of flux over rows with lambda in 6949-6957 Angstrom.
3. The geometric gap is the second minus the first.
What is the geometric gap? -0.16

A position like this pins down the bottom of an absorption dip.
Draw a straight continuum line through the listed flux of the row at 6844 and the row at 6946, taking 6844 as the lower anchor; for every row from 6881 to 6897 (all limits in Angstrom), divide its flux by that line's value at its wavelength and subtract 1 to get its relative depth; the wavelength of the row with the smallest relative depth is 6894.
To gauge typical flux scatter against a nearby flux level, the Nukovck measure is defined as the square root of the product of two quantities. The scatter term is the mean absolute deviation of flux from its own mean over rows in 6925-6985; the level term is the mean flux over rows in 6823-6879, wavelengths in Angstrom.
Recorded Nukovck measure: 2.6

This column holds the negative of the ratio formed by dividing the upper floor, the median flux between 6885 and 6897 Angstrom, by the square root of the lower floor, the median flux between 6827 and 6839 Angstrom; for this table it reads -2.84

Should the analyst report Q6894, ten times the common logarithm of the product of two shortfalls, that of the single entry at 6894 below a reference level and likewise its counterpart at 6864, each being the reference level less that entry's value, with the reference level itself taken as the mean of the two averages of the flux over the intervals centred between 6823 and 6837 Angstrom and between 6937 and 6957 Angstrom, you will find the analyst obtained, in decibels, 0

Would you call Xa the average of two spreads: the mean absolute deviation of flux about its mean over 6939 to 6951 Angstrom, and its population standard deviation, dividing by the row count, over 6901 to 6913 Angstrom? 0.94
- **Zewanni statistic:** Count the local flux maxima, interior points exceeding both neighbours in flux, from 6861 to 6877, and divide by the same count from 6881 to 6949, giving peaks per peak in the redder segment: 0.29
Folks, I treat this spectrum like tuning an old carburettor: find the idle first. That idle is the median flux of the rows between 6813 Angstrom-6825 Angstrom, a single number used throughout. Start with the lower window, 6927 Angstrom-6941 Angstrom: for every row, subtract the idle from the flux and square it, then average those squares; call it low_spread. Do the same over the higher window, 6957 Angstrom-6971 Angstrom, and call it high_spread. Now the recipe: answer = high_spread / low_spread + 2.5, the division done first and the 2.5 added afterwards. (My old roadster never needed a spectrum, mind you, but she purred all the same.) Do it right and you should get 2.83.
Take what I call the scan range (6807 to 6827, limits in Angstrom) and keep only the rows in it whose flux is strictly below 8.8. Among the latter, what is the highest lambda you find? 6826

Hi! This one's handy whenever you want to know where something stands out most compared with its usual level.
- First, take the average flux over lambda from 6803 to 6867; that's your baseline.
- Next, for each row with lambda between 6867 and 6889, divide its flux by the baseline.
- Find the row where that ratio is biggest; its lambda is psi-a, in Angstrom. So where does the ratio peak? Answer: 6882 Angstrom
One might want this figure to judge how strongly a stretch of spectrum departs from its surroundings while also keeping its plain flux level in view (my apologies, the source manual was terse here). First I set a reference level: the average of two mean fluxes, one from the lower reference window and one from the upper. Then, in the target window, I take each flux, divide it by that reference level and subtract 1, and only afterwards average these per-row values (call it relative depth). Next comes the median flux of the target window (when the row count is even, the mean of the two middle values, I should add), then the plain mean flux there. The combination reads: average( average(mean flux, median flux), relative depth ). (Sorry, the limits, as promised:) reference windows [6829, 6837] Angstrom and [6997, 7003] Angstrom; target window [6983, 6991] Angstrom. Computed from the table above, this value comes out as 4.38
